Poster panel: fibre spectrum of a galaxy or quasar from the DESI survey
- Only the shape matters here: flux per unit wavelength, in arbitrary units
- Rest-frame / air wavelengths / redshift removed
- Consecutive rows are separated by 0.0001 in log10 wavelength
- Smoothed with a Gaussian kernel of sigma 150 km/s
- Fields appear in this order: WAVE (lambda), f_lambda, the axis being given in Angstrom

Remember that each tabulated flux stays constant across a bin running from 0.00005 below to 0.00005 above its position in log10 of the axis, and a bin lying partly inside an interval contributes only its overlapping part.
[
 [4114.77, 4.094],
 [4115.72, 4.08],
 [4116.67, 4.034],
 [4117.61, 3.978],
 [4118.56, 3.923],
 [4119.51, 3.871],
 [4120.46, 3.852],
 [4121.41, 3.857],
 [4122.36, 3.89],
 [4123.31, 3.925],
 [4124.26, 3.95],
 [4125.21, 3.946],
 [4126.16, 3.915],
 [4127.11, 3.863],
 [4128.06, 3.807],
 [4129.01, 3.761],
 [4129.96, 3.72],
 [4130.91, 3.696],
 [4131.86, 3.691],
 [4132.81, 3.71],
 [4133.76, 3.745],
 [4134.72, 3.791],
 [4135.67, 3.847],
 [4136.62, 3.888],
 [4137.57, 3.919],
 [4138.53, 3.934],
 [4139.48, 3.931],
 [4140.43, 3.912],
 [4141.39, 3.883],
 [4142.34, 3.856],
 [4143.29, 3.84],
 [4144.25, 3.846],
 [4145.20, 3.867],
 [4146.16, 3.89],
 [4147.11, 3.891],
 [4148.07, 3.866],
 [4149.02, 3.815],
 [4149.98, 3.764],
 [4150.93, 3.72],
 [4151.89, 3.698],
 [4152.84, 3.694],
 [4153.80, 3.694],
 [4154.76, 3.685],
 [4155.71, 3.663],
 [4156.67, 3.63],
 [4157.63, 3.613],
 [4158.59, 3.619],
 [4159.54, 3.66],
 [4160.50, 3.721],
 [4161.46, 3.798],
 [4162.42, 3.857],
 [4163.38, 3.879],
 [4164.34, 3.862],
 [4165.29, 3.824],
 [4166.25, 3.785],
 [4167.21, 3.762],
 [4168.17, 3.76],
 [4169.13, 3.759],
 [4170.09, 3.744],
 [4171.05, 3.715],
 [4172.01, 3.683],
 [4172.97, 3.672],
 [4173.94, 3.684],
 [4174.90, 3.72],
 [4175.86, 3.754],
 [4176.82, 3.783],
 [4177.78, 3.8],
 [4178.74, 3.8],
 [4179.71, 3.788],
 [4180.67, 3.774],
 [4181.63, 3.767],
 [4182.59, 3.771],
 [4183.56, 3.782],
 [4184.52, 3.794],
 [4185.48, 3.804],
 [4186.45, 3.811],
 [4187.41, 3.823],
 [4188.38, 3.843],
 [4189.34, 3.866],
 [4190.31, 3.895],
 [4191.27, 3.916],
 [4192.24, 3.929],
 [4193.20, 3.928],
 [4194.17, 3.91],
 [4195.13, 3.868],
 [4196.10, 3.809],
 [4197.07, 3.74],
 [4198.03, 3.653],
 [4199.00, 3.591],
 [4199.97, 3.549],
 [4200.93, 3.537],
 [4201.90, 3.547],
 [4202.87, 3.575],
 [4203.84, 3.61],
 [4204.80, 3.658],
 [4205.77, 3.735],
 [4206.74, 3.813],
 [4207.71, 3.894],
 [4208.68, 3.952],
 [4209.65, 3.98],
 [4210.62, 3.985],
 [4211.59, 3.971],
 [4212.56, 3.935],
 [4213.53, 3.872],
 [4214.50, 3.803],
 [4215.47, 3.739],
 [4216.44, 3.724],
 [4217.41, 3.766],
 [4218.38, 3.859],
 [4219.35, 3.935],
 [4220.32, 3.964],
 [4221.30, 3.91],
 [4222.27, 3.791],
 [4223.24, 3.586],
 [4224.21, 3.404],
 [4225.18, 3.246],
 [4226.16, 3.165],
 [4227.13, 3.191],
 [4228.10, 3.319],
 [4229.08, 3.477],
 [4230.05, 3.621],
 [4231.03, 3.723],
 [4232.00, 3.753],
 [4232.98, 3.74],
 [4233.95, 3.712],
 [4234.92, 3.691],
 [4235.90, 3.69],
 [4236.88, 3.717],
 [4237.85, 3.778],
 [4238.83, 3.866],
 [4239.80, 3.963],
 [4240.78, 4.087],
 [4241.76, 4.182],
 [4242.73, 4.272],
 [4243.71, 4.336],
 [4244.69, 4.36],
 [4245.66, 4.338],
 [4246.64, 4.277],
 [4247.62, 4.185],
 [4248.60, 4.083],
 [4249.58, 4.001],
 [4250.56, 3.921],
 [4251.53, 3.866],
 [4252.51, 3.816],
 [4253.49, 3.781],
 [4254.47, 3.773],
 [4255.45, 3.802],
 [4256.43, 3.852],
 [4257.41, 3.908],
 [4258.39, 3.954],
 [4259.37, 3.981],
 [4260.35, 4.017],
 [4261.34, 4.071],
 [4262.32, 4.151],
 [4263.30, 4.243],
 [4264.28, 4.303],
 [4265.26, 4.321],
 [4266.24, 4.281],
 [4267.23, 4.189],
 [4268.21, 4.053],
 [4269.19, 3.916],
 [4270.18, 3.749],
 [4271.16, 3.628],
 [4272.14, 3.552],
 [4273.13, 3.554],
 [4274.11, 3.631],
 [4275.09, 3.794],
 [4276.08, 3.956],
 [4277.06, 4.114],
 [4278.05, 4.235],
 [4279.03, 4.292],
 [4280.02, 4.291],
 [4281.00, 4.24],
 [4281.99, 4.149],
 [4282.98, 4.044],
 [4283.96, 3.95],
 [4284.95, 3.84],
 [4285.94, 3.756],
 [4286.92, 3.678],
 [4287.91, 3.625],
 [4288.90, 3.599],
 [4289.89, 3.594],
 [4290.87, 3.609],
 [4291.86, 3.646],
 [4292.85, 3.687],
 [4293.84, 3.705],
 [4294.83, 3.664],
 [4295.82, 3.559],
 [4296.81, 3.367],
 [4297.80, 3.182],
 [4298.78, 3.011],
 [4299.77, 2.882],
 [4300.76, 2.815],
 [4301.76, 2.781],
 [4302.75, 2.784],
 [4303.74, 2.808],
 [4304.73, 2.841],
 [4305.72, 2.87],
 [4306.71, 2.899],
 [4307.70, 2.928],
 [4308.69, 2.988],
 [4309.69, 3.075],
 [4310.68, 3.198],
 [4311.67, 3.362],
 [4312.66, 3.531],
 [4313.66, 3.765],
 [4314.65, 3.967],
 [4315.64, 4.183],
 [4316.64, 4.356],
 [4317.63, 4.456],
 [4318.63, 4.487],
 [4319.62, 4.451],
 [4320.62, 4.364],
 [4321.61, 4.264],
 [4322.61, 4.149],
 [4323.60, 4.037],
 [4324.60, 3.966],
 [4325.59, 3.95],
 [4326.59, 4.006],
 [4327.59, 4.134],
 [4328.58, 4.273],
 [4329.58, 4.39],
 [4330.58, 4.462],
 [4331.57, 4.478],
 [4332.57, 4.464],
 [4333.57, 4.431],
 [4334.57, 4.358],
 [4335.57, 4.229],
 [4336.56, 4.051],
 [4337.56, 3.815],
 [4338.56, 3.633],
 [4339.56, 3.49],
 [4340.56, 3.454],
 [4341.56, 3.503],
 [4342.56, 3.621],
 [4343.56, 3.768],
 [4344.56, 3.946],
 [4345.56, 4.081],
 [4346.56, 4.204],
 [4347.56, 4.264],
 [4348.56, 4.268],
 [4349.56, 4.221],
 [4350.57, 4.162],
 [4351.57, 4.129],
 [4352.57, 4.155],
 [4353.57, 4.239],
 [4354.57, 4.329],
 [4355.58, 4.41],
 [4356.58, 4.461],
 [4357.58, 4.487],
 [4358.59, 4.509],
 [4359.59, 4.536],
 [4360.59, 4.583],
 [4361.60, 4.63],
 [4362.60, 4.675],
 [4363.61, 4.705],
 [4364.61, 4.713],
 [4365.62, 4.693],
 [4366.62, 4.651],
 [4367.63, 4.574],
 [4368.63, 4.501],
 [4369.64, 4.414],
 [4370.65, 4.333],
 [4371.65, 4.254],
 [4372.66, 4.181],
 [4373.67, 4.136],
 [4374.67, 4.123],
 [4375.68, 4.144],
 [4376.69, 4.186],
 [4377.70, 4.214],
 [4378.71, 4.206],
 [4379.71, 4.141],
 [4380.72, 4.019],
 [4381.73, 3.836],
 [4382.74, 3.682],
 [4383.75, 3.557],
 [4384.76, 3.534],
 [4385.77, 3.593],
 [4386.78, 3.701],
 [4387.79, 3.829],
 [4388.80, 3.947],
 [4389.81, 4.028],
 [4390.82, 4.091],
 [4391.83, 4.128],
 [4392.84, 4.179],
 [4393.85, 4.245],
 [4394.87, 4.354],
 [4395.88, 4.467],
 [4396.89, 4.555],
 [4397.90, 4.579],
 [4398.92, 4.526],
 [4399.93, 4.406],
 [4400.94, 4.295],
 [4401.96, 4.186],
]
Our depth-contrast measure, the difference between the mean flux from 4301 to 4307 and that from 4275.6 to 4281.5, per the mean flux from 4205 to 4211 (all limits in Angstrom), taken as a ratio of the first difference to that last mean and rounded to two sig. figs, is -0.35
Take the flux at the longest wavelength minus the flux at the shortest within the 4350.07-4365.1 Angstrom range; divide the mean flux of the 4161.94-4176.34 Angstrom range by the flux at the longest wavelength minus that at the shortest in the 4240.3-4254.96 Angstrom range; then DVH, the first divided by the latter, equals -0.05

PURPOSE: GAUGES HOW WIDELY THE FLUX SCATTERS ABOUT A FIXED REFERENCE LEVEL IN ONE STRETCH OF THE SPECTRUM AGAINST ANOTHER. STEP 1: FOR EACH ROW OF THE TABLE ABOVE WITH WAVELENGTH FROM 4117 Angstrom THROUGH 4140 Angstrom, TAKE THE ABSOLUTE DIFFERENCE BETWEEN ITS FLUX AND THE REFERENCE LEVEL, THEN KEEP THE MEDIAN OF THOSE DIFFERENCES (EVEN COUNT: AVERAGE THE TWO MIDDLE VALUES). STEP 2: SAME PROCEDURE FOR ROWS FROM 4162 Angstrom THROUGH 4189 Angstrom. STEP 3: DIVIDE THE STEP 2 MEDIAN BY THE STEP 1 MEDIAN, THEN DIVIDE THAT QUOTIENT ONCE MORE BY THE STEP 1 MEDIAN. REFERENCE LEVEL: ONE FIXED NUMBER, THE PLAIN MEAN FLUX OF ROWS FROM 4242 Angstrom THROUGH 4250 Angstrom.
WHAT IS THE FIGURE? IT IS 3.4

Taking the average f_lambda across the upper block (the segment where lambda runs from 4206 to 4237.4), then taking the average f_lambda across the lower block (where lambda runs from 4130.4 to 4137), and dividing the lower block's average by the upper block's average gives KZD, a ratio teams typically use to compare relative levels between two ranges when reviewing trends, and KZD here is 1.01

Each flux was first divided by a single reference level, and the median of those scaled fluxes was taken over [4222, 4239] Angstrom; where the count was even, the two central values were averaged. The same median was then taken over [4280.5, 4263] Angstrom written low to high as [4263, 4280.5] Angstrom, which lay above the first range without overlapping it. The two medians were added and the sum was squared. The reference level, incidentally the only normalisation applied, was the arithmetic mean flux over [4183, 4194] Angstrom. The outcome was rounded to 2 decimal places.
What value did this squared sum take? 4.07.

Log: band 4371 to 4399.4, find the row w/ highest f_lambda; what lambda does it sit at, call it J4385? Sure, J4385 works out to 4397.90 Angstrom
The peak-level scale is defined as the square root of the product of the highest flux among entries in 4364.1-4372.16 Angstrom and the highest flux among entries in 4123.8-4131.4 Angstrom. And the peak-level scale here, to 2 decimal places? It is 4.31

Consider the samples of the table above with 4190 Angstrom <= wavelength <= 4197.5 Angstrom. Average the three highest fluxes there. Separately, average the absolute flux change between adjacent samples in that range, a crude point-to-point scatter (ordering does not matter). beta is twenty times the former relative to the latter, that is 2464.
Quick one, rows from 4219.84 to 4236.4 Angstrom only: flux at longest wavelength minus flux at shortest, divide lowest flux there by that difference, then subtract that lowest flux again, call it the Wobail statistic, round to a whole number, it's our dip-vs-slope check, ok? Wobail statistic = -15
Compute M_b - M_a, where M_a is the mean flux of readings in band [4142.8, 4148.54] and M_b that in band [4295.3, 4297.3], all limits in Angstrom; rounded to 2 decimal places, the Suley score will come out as -0.40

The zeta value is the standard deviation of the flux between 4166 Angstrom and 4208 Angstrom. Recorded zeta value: 0.10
